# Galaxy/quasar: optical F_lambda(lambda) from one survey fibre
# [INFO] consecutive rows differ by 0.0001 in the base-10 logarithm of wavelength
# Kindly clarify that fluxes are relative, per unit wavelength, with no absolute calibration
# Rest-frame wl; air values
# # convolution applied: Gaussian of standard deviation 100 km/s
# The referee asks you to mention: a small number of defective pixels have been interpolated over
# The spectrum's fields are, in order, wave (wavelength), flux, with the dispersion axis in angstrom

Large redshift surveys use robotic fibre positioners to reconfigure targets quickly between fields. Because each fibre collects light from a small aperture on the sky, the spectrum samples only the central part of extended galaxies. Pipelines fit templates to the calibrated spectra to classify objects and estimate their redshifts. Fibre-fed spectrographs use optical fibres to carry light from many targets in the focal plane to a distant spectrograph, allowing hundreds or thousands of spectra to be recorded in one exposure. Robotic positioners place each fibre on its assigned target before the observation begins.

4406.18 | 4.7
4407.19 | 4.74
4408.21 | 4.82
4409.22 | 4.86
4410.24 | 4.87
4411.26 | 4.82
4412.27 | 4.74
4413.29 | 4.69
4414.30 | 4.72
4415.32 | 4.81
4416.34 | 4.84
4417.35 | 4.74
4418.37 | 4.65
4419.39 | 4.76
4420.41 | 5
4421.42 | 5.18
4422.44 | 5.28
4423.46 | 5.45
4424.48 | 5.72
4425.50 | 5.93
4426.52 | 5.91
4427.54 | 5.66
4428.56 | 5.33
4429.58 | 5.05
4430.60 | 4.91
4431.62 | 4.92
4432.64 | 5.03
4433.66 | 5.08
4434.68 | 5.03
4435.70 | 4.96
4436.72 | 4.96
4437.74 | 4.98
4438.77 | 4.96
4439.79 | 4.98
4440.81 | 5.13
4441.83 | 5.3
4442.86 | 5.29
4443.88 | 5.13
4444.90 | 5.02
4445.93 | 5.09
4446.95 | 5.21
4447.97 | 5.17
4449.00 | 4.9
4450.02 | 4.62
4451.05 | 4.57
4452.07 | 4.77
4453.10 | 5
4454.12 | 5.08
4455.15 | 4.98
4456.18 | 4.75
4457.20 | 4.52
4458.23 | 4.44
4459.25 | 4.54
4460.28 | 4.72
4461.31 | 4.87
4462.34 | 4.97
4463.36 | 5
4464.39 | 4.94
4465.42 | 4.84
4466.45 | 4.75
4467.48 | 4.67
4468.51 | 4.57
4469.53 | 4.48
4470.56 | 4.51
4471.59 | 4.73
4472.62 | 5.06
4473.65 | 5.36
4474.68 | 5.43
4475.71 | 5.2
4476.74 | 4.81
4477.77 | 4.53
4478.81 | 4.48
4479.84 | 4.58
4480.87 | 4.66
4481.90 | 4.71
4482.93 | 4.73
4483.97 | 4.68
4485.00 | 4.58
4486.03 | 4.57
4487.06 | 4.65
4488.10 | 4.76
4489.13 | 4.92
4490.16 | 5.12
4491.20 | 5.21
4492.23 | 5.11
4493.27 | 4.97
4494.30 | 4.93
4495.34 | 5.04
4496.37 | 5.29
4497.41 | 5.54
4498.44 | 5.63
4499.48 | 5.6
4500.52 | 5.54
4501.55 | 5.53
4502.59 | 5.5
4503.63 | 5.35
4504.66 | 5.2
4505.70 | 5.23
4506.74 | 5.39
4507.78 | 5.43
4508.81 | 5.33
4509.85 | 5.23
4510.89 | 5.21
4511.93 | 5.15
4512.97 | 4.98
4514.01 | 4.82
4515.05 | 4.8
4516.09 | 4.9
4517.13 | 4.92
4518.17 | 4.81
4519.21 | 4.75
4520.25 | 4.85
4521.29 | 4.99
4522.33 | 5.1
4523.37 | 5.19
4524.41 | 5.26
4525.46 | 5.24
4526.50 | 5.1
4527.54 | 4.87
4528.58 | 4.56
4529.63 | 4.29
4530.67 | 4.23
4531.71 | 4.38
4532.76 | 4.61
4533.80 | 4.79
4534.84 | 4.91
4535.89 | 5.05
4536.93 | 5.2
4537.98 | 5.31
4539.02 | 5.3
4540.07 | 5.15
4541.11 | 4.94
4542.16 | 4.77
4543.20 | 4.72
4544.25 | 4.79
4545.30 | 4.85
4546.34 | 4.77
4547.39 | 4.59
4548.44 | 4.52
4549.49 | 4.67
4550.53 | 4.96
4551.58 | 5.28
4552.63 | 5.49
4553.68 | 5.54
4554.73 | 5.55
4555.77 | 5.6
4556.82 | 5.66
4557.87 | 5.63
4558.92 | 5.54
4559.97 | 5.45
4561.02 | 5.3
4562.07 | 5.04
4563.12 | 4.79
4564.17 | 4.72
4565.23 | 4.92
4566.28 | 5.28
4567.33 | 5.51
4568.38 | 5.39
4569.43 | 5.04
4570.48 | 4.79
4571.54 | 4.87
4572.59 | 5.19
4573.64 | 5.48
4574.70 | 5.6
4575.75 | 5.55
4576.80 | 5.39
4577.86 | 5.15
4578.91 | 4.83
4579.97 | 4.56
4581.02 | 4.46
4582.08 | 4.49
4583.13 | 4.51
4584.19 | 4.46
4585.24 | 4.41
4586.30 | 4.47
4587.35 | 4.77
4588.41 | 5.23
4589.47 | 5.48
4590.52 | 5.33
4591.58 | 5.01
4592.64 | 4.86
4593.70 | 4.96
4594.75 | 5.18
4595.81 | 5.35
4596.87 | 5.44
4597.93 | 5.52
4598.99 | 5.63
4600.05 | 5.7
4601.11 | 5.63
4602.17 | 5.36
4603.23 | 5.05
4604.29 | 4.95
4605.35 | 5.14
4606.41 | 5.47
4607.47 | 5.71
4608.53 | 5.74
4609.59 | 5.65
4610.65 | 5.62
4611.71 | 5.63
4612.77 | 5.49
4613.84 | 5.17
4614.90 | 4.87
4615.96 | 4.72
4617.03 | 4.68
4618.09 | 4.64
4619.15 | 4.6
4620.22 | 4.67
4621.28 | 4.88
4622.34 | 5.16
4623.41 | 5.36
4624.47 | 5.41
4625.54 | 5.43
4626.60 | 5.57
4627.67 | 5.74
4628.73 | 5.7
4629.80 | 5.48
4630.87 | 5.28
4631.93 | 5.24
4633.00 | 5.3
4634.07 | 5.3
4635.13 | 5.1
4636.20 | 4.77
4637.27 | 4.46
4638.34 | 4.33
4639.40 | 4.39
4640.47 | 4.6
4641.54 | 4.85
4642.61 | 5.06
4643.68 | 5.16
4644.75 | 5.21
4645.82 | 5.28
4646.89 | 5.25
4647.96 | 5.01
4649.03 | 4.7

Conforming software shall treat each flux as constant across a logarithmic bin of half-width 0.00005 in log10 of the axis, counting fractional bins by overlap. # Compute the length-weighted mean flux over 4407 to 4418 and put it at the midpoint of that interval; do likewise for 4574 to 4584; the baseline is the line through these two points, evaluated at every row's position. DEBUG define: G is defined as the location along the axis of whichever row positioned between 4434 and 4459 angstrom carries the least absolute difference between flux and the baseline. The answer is 4452.07 angstrom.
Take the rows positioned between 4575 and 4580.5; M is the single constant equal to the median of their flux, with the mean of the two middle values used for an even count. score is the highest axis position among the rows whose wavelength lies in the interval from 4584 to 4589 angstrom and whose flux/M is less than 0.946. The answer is 4587.35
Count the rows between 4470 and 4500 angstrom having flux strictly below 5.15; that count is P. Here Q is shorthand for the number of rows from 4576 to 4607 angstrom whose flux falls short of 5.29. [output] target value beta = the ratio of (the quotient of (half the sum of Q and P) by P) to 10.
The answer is 0.093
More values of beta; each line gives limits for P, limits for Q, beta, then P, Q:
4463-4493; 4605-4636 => 0.076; 25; 13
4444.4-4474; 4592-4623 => 0.079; 26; 15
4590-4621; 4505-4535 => 0.158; 12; 26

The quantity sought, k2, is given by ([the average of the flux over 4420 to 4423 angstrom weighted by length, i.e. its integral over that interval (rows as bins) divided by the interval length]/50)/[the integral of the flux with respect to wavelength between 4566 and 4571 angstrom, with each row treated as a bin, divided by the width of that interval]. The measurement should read 0.0199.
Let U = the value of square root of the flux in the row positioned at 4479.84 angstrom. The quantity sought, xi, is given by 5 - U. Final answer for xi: 2.86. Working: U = 2.14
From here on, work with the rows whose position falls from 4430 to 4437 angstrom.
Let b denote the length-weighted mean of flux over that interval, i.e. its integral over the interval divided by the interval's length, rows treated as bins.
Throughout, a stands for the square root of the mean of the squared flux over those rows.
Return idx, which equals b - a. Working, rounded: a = 4.98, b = 4.99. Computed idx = 0.005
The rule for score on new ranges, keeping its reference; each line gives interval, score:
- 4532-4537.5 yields 4533.80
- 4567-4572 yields 4571.54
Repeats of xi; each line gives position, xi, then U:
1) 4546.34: 2.82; 2.18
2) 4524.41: 2.71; 2.29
